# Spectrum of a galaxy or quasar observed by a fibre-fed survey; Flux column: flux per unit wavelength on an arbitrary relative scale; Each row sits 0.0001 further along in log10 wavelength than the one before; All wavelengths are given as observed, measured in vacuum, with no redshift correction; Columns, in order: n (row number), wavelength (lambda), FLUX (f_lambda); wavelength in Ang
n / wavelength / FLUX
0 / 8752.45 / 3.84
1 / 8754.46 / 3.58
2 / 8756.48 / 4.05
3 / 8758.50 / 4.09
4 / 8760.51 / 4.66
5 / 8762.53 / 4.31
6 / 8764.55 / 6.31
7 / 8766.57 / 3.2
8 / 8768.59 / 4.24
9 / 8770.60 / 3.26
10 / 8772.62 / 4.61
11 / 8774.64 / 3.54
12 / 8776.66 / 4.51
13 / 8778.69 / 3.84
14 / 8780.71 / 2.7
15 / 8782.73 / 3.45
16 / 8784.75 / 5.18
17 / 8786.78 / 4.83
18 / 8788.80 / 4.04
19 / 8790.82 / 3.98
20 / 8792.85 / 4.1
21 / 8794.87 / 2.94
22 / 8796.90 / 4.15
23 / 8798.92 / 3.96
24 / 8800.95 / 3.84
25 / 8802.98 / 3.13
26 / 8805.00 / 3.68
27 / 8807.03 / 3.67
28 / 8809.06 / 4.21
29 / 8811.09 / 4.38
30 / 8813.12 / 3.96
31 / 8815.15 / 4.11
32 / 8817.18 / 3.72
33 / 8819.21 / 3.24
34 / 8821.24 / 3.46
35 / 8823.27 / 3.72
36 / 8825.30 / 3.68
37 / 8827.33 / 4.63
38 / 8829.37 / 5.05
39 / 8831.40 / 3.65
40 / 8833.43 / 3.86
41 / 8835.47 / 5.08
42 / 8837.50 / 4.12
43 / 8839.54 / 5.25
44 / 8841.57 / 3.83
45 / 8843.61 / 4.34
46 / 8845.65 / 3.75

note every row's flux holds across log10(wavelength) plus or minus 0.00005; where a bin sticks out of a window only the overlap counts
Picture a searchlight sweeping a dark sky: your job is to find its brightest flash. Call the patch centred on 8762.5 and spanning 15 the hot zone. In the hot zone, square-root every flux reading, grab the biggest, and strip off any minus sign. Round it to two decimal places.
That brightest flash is 2.51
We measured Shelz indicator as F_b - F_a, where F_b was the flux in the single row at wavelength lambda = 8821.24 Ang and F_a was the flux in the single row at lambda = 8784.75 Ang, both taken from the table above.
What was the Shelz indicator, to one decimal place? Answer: -1.7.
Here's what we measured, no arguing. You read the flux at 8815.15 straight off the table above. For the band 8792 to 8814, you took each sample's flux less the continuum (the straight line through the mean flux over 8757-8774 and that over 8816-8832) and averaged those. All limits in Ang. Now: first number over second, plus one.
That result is -17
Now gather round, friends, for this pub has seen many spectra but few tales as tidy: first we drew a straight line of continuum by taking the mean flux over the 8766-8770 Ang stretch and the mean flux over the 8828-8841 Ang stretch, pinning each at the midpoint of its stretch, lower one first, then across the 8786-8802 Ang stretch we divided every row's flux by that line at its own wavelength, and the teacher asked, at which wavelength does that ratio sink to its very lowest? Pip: 8794.87 Ang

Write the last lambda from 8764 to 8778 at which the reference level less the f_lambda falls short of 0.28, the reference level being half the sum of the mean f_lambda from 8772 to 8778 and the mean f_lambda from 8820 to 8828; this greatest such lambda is 8776.66 Ang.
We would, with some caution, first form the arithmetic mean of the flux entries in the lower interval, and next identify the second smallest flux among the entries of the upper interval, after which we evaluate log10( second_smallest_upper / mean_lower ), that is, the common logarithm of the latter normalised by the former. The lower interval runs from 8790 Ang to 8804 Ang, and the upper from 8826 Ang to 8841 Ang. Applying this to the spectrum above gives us 0.02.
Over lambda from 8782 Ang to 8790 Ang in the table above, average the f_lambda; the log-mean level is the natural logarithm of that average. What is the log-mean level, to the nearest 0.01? 1.48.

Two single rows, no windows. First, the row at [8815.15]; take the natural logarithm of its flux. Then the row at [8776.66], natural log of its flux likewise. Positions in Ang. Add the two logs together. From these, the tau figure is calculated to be 2.92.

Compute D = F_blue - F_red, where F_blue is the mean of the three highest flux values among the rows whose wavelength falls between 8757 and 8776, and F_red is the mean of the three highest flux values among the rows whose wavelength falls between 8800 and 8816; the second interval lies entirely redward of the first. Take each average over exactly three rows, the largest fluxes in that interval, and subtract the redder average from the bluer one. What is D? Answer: 1.0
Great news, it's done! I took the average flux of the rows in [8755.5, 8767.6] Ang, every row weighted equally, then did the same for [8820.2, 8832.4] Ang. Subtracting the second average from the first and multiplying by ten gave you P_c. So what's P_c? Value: 4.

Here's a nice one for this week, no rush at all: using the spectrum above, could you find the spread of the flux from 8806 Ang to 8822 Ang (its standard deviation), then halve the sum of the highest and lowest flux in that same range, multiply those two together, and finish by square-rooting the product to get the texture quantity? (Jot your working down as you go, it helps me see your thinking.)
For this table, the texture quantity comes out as 1.2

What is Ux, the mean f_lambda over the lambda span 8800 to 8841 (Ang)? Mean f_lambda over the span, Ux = 4.02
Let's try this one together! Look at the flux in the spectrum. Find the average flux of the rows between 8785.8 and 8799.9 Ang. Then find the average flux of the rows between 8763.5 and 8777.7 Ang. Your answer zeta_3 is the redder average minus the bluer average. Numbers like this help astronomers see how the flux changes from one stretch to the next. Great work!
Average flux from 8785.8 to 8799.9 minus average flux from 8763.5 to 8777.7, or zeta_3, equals -0.24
